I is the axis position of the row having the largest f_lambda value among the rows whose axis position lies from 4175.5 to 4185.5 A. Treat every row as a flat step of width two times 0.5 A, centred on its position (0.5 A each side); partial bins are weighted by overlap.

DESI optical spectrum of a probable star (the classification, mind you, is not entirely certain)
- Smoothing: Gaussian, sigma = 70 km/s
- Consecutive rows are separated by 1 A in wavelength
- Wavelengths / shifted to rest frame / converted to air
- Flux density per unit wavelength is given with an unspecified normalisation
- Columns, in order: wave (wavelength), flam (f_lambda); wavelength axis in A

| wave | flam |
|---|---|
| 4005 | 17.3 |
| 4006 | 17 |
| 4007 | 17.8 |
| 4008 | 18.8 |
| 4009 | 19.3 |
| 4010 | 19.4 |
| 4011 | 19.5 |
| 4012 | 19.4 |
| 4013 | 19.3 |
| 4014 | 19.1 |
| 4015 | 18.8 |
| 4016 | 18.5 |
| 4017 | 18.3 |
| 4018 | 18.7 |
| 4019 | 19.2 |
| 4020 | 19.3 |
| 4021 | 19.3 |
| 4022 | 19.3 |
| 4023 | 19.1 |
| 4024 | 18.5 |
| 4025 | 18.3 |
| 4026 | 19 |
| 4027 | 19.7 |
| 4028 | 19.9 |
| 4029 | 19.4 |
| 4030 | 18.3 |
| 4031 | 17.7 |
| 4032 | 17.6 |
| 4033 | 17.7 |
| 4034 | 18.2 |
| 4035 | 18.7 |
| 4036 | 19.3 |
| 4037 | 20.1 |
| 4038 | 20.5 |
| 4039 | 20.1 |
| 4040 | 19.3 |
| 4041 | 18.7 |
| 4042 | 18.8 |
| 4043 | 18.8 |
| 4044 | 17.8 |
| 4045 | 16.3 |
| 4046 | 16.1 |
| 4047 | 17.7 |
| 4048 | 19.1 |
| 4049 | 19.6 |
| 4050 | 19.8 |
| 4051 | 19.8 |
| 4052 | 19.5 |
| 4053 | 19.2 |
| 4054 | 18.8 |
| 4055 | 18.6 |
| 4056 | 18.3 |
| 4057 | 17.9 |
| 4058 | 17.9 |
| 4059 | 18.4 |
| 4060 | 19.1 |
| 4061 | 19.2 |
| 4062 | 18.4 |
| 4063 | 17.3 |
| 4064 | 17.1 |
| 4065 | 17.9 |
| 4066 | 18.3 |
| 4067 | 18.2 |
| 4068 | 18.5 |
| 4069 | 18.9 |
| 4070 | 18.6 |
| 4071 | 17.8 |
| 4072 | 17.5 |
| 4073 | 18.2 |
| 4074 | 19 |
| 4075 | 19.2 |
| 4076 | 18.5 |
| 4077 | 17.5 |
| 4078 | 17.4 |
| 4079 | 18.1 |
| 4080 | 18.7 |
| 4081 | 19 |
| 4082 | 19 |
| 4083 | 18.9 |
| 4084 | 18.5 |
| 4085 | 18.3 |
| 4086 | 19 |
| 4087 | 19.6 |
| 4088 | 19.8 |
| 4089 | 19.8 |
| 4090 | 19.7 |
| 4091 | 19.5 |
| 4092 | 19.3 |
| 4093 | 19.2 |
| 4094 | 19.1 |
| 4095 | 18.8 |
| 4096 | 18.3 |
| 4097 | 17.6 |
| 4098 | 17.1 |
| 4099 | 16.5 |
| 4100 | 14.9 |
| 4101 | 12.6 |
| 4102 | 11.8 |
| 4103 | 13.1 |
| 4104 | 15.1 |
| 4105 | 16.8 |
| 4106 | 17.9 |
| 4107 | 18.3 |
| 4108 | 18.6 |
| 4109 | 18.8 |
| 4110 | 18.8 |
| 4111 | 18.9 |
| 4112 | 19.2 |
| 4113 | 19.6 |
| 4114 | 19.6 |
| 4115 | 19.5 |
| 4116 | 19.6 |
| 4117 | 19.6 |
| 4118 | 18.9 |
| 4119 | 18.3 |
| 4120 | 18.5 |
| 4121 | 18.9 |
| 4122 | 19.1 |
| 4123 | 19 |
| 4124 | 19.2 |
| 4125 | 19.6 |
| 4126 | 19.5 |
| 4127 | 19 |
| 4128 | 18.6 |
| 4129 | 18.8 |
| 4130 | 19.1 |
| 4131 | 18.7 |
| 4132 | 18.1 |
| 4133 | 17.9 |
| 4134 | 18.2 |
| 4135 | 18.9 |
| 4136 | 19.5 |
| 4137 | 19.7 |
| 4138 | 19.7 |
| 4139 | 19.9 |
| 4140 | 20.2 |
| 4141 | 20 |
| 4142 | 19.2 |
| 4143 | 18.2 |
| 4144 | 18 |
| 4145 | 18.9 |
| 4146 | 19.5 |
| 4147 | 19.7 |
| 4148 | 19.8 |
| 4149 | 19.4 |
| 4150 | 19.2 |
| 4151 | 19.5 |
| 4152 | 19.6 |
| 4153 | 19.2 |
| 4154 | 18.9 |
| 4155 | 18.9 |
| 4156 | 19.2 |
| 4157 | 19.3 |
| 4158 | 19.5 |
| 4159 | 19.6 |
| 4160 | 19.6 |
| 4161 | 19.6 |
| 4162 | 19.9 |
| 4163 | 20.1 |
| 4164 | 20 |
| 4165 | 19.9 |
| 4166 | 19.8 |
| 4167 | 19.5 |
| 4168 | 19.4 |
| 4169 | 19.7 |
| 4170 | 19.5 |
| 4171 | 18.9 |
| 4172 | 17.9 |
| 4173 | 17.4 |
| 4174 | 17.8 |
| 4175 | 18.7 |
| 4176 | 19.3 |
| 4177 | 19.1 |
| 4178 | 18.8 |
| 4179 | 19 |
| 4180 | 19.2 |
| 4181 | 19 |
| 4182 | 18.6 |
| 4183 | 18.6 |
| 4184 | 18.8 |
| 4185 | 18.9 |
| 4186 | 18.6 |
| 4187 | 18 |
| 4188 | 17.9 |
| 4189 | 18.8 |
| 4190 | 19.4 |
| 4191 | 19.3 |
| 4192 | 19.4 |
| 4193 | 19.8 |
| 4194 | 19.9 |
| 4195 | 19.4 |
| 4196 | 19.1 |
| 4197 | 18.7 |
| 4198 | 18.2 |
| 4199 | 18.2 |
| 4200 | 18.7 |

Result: 4176 A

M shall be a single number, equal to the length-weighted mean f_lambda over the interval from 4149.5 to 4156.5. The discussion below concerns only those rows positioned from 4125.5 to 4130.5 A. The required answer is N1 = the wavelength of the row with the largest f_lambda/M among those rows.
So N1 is 4126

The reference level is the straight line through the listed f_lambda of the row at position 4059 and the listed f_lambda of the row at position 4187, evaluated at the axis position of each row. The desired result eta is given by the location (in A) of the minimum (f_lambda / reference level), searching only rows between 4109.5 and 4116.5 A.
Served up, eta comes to 4110 A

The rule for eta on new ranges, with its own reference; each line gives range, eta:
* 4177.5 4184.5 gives 4182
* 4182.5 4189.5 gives 4188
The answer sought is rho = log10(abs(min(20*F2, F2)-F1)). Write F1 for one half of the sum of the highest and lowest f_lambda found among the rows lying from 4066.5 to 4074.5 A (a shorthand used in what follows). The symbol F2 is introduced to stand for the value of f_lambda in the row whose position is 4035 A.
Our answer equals -0.3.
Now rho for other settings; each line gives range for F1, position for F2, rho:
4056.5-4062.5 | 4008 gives -0.6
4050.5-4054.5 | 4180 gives -1.0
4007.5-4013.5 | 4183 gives -0.3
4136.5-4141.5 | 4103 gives 0.8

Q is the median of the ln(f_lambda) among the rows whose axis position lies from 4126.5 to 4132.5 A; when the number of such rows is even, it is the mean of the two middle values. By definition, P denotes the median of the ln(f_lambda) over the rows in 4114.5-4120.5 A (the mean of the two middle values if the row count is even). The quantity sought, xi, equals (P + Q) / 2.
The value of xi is 2.94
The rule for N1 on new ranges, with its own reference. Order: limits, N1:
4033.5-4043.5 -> 4038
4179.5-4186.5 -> 4180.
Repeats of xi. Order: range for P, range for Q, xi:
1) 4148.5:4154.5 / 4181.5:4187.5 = 2.94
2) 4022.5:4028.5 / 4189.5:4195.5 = 2.96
